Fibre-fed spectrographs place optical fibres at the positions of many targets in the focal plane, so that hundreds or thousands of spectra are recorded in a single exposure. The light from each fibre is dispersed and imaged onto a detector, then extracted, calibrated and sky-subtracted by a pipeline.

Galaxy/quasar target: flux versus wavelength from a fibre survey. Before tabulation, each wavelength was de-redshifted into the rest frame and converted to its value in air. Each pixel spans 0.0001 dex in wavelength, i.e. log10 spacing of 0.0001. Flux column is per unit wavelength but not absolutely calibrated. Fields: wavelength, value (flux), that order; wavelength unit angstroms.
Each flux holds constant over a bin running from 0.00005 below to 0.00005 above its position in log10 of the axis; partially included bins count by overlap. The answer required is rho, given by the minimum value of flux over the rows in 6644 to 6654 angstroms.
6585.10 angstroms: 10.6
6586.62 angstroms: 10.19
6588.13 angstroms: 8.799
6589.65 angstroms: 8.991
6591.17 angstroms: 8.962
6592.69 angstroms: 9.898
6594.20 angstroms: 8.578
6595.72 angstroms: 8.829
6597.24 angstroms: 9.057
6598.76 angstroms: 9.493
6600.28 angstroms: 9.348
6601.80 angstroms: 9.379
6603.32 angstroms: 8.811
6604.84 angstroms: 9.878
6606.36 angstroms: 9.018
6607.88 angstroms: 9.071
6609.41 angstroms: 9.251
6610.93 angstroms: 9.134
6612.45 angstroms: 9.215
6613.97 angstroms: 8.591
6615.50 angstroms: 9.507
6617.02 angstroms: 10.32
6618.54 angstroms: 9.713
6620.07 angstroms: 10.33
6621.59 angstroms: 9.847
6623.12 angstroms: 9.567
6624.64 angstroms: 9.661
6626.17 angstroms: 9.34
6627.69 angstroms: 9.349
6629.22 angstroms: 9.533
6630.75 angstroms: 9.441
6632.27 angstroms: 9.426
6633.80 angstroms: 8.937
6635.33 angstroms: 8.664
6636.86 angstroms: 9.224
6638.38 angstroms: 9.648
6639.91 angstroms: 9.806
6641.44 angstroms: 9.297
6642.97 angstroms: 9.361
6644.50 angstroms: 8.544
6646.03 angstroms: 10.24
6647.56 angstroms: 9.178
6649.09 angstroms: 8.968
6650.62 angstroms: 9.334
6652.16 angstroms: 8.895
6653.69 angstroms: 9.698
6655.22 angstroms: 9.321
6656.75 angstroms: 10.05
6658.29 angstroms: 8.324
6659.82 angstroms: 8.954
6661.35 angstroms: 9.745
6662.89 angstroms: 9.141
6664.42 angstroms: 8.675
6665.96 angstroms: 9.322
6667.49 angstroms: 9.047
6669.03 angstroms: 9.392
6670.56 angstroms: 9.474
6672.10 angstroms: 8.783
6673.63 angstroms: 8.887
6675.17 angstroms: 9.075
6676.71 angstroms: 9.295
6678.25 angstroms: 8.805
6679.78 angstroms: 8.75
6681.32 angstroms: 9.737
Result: 8.544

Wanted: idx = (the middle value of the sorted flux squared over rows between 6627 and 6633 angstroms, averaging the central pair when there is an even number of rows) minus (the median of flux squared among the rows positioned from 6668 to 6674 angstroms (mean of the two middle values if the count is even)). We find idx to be 5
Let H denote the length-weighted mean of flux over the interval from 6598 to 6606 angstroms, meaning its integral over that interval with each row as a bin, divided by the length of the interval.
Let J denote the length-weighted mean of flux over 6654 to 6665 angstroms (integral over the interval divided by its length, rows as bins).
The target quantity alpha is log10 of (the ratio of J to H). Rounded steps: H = 9.36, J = 9.21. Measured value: -0.007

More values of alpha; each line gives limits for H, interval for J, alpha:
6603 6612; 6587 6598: -0.007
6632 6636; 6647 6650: 0.006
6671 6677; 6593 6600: 0.003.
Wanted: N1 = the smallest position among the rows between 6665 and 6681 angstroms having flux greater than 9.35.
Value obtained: 6669.03 angstroms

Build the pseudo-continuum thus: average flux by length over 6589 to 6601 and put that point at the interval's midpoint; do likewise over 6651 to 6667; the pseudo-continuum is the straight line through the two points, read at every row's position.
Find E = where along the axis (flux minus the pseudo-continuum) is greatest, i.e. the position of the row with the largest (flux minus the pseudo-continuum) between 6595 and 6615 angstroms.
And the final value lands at 6604.84 angstroms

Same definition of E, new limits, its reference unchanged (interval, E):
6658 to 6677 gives 6661.35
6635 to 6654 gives 6646.03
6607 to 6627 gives 6620.07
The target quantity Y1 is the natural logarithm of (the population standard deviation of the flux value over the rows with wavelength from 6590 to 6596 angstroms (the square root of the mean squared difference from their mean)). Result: -0.7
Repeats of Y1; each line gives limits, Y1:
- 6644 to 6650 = -0.5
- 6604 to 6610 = -1.1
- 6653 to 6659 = -0.4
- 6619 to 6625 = -1.2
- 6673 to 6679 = -1.7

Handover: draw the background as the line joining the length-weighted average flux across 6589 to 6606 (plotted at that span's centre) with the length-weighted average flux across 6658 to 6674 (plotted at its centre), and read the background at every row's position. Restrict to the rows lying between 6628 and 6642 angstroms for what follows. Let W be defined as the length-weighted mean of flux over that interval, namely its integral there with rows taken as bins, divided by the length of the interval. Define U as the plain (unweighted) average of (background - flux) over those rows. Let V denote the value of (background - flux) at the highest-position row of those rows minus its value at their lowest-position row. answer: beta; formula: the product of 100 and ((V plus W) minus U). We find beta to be 974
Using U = -0.19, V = 0.22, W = 9.33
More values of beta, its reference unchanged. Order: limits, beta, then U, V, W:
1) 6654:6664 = 957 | -0.15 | 0.17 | 9.26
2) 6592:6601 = 974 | 0.00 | 0.54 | 9.20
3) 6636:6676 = 947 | -0.13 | 0.09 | 9.24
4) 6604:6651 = 1012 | -0.24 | 0.48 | 9.40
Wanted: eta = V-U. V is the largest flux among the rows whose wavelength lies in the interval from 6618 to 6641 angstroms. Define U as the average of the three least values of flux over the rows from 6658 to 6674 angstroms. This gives 1.74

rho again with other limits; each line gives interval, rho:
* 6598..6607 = 8.811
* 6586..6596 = 8.578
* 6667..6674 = 8.783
